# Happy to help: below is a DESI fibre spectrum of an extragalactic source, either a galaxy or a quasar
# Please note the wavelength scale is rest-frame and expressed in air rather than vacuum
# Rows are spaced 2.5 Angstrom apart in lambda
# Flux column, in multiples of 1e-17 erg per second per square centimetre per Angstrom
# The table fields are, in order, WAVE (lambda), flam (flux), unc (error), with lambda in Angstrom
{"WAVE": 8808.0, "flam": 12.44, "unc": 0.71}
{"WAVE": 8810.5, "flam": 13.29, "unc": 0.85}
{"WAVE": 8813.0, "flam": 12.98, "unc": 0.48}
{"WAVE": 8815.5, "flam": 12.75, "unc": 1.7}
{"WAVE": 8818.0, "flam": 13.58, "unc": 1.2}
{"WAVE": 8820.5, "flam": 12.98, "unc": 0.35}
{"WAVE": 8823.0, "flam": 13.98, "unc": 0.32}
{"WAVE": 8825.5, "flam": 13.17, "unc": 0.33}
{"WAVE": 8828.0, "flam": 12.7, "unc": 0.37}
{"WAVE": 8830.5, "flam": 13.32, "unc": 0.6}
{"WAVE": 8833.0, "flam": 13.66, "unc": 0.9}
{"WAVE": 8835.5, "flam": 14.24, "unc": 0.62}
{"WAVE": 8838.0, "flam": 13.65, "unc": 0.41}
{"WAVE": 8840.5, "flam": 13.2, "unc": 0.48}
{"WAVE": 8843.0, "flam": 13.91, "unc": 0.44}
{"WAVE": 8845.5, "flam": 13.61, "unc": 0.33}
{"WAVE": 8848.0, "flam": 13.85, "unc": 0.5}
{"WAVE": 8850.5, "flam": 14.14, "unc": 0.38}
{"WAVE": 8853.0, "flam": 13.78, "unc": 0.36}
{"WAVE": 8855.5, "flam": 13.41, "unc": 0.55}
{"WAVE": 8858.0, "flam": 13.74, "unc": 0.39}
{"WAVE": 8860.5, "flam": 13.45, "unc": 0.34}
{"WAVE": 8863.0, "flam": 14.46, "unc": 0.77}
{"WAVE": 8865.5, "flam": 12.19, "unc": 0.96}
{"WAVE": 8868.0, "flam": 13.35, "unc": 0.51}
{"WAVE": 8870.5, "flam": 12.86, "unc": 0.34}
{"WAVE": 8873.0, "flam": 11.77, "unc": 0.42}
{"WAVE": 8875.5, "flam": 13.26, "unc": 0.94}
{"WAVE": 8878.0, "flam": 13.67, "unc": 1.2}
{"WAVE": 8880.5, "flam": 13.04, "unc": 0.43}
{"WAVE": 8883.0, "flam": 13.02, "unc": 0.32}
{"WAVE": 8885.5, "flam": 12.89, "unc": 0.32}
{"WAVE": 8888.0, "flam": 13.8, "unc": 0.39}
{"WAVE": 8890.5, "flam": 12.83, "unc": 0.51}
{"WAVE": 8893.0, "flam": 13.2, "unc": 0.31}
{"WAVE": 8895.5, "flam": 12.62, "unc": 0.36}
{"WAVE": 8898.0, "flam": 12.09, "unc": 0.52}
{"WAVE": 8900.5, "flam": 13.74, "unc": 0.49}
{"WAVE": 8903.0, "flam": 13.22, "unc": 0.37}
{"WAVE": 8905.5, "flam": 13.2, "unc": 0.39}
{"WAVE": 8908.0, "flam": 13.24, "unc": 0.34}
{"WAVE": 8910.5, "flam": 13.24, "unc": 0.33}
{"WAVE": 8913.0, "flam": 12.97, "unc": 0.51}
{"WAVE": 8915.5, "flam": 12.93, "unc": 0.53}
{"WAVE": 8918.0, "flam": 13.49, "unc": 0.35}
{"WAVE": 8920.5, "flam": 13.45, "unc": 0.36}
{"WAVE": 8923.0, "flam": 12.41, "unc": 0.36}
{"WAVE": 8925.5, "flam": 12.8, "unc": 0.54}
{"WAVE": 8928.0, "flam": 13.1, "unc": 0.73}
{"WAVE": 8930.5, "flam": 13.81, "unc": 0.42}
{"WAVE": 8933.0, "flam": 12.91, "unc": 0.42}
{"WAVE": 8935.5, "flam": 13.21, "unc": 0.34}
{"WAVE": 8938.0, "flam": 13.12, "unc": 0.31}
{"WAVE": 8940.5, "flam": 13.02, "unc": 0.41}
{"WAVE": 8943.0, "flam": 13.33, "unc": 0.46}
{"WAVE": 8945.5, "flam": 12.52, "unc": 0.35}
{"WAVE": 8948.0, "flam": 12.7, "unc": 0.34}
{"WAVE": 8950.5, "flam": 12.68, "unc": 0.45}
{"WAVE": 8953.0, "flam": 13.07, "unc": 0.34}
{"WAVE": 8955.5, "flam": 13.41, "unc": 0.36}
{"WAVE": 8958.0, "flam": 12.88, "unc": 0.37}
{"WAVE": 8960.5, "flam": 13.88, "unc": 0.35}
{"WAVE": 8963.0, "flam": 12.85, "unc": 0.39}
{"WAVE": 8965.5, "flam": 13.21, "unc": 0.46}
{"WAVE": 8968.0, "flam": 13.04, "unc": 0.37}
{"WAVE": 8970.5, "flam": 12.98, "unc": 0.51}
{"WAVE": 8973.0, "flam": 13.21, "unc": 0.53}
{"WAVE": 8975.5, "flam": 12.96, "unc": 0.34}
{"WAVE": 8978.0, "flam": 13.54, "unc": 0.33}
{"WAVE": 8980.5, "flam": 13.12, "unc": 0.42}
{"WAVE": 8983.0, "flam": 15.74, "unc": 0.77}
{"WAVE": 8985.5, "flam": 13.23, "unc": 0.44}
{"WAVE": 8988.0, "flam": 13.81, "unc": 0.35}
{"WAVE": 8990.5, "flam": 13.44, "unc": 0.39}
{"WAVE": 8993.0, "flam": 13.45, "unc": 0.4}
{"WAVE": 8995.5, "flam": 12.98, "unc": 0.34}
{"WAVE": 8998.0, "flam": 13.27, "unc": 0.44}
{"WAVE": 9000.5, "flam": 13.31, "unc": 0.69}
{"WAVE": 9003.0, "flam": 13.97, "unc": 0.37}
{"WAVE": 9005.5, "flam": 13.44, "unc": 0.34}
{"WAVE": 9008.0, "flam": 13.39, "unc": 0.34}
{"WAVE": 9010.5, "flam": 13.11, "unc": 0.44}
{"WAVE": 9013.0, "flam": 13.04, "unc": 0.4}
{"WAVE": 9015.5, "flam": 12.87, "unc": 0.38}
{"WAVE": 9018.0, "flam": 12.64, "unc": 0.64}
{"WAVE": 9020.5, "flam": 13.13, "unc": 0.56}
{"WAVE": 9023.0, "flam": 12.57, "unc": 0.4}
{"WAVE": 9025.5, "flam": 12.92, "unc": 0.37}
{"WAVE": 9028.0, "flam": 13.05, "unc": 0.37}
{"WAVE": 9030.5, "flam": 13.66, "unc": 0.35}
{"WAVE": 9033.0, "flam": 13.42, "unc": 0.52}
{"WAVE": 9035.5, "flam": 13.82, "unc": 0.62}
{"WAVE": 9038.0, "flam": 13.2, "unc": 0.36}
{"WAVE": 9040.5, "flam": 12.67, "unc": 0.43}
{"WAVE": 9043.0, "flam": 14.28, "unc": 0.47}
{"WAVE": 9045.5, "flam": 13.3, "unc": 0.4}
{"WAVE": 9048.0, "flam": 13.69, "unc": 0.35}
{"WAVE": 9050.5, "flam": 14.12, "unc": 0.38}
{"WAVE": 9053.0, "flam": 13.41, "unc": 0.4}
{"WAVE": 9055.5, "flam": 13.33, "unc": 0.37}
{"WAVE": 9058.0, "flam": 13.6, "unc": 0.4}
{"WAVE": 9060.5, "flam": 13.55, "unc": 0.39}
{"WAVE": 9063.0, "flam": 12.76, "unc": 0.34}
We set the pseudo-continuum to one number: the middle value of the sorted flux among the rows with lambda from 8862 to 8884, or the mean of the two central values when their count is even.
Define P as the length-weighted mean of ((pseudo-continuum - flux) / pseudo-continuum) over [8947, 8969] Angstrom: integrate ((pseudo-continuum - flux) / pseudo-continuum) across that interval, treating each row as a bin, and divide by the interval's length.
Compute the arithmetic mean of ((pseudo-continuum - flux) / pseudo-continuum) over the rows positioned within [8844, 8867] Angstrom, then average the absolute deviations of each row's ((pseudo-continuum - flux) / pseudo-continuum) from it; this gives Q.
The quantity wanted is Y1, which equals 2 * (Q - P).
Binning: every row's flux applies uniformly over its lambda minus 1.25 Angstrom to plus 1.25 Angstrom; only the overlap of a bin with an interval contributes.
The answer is 0.070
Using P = -0.003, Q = 0.031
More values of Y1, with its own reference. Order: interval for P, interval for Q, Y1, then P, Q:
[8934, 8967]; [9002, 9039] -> 0.053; -0.002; 0.025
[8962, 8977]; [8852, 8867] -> 0.077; -0.001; 0.037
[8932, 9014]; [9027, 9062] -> 0.083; -0.018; 0.024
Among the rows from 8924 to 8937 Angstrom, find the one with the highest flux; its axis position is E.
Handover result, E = 8930.5 Angstrom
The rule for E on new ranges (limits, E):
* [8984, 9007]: 9003.0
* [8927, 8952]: 8930.5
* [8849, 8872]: 8863.0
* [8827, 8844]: 8835.5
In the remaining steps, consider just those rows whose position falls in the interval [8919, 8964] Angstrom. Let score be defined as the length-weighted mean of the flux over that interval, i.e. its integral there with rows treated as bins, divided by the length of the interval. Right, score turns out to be 13.1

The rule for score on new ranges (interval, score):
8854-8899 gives 13.1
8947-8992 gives 13.3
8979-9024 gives 13.4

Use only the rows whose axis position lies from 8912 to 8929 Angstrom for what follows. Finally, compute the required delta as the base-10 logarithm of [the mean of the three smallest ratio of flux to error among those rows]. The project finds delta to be 1.34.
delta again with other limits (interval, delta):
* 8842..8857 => 1.45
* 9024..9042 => 1.41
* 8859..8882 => 1.10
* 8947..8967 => 1.48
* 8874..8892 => 1.23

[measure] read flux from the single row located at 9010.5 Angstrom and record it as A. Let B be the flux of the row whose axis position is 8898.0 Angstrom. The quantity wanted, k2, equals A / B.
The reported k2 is 1.08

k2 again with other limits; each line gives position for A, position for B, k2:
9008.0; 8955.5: 1.00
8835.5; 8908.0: 1.08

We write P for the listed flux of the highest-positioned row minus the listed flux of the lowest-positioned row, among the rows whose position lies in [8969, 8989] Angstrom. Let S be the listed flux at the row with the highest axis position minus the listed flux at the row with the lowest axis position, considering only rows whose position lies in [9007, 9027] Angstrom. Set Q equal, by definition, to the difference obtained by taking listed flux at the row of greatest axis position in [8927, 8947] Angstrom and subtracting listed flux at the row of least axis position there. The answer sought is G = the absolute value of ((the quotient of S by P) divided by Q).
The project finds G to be 1.0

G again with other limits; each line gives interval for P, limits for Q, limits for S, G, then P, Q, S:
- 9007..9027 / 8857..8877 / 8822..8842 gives 3.5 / -0.5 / -0.48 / -0.8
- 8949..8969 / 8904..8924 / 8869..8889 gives 3.3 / 0.4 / -0.79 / 0.9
